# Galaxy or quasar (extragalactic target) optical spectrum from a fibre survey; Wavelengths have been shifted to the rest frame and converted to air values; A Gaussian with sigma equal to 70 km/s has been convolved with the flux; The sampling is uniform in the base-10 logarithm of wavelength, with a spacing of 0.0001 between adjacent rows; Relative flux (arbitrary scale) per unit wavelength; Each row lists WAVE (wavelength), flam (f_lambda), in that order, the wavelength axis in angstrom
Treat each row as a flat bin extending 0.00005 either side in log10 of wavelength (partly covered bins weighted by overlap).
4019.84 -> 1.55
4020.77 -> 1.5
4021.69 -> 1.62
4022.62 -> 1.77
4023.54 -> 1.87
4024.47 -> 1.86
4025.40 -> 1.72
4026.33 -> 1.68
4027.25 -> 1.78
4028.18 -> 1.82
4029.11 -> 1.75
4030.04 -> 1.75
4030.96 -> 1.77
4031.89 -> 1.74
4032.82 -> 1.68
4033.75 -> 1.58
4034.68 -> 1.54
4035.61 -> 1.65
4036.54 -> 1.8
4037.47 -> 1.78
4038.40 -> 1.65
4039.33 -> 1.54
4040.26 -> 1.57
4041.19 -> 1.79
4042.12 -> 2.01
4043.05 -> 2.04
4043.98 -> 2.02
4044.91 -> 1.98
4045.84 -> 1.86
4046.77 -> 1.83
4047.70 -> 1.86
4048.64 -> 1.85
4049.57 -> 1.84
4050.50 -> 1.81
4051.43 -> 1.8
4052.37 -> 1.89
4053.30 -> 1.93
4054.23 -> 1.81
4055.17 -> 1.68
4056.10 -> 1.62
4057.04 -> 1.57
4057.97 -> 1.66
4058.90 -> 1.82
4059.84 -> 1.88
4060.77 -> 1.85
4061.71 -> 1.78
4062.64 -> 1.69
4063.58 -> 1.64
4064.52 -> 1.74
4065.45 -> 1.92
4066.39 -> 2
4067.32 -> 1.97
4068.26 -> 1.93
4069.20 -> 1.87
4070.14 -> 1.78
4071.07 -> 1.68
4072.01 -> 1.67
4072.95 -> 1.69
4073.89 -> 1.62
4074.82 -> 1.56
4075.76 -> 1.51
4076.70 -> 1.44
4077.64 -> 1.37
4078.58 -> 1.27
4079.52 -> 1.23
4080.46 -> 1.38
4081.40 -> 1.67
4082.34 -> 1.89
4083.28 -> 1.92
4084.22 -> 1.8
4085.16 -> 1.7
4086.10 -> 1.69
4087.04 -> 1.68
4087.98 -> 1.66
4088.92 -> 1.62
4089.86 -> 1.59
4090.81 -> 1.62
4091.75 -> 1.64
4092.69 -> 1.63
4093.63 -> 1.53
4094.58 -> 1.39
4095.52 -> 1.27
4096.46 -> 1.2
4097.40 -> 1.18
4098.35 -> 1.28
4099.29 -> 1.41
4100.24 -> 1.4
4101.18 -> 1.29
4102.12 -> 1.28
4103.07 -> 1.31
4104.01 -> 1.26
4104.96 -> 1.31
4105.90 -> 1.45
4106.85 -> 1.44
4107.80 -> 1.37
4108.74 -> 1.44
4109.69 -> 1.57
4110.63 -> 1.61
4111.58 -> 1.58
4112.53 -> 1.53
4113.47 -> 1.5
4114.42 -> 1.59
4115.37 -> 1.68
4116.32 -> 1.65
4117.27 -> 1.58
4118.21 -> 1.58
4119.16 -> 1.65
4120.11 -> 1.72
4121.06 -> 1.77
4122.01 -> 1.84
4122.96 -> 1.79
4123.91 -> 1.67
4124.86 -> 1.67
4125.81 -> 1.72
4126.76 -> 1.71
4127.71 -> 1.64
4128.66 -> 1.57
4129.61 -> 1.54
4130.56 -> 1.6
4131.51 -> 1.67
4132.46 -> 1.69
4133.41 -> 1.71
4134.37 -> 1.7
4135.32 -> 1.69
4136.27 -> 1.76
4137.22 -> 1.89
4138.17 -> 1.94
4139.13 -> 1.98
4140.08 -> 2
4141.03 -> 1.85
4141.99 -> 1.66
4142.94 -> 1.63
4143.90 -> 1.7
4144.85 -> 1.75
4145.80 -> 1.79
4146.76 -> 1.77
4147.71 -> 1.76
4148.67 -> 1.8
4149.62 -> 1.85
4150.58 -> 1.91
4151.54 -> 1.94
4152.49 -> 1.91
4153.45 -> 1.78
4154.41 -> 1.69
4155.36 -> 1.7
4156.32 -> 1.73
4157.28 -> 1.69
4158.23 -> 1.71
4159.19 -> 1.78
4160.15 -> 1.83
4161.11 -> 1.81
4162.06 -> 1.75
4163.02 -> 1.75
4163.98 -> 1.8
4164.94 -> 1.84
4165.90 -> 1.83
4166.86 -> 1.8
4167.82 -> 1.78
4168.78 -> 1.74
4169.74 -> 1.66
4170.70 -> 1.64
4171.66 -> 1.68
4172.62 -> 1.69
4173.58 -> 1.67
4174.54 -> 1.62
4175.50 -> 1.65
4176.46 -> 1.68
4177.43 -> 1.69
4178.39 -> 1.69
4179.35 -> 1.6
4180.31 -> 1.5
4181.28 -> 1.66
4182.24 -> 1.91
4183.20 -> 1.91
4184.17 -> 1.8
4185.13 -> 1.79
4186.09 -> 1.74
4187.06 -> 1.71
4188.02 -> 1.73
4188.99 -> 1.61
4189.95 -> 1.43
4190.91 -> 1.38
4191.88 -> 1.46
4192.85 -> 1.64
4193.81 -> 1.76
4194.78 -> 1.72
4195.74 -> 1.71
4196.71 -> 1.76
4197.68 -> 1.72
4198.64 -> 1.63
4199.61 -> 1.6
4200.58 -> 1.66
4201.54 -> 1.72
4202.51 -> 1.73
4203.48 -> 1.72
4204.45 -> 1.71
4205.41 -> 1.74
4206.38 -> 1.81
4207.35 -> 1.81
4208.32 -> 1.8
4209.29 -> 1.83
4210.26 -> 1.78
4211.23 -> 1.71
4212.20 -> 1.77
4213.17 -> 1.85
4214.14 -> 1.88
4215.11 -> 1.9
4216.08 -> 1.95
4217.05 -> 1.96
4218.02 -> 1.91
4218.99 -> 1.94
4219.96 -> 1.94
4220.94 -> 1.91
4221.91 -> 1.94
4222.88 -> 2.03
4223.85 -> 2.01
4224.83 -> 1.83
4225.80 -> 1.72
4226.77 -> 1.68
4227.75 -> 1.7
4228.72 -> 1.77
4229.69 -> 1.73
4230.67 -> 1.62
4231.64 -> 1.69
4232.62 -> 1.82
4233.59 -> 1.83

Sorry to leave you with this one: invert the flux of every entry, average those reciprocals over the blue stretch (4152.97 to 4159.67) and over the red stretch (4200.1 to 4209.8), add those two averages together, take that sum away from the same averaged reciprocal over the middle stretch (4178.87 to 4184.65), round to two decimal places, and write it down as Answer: -0.57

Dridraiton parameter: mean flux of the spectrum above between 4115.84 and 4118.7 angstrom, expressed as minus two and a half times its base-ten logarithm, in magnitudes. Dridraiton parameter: -0.51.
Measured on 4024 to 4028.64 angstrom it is -0.62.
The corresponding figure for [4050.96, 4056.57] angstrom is -0.63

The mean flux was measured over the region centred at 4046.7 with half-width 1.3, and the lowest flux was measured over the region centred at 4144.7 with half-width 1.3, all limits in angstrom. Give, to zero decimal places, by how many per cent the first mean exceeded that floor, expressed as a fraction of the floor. 9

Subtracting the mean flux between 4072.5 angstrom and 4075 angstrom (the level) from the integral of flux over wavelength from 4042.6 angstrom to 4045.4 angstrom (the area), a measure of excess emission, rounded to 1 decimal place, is 4.0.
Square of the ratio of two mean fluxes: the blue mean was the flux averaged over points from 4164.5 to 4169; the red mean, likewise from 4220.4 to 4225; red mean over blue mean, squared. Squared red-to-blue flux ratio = 1.17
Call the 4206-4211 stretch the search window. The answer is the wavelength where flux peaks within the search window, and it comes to 4209.29 angstrom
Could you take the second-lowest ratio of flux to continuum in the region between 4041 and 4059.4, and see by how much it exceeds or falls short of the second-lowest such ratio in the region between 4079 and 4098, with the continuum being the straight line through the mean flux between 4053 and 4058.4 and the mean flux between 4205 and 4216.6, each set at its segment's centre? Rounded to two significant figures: 0.26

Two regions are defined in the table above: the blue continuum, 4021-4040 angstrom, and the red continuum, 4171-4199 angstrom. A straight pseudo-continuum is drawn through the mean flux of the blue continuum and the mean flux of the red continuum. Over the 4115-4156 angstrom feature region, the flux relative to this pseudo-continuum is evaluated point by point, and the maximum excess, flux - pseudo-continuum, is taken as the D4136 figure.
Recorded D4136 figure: 0.31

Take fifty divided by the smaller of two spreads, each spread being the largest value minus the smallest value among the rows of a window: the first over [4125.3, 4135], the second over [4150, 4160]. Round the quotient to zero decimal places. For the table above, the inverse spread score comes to 278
